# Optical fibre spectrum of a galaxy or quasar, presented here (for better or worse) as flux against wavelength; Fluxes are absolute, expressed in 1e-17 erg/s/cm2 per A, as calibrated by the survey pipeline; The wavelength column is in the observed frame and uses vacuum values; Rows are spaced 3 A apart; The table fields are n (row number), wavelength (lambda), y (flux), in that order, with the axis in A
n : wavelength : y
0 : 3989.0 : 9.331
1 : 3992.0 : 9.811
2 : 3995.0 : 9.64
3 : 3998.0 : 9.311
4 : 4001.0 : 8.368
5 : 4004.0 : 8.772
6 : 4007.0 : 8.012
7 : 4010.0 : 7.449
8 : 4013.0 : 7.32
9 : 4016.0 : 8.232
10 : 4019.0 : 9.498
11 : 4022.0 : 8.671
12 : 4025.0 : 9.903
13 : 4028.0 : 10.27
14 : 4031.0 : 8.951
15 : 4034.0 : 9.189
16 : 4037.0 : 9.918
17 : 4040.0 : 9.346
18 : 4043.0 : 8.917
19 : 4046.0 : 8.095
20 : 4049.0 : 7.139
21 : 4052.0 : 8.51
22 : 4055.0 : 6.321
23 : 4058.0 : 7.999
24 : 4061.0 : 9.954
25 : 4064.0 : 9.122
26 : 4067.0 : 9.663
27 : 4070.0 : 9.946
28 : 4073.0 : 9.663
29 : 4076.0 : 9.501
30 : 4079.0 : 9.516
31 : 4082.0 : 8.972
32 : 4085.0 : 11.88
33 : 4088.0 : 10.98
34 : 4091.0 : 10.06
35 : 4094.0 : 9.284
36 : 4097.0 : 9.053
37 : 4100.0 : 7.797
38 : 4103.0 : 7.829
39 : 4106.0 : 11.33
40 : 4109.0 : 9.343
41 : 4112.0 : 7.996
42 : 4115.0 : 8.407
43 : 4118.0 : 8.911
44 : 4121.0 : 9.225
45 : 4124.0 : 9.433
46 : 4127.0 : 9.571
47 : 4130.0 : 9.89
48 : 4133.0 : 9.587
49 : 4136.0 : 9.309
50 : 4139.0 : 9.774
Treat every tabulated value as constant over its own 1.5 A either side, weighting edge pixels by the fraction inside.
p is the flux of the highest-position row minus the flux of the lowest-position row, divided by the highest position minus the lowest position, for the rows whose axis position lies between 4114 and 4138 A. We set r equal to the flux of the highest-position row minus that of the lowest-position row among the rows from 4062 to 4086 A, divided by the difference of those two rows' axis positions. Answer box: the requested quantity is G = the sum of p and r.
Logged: 0.17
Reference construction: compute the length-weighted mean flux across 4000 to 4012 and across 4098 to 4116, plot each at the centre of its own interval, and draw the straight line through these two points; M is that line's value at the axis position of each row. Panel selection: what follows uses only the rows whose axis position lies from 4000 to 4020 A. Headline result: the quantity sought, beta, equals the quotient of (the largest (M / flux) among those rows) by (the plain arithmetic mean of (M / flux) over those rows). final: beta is 1.12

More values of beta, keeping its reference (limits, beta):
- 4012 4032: 1.20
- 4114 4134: 1.09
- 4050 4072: 1.35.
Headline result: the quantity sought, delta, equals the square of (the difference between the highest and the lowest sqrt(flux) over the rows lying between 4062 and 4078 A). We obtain 0.02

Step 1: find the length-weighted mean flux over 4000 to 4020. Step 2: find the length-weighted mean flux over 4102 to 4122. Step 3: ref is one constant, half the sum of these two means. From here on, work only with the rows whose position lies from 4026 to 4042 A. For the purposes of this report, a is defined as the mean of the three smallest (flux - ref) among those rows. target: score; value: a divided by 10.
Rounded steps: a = 0.5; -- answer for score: 0.05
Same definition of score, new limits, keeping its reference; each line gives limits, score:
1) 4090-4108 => -0.04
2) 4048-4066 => -0.15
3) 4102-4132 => -0.05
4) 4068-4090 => 0.07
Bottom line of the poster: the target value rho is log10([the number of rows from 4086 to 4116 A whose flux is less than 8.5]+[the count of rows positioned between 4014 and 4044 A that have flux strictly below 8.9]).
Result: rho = 0.78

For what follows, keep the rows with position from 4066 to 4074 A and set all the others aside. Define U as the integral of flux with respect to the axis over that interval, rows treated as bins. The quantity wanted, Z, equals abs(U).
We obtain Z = 78.2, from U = 78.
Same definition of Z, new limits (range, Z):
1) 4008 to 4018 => 77.8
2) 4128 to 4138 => 96.0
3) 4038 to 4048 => 87.6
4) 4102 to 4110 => 76.9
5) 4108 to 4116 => 68.4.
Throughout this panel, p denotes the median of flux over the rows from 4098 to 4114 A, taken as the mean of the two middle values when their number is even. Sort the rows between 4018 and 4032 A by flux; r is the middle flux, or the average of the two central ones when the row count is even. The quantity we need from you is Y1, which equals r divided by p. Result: 1.19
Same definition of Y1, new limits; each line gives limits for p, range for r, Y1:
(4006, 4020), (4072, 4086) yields 1.19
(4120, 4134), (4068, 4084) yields 0.99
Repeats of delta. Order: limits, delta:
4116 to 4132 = 0.03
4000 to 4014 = 0.07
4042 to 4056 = 0.22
